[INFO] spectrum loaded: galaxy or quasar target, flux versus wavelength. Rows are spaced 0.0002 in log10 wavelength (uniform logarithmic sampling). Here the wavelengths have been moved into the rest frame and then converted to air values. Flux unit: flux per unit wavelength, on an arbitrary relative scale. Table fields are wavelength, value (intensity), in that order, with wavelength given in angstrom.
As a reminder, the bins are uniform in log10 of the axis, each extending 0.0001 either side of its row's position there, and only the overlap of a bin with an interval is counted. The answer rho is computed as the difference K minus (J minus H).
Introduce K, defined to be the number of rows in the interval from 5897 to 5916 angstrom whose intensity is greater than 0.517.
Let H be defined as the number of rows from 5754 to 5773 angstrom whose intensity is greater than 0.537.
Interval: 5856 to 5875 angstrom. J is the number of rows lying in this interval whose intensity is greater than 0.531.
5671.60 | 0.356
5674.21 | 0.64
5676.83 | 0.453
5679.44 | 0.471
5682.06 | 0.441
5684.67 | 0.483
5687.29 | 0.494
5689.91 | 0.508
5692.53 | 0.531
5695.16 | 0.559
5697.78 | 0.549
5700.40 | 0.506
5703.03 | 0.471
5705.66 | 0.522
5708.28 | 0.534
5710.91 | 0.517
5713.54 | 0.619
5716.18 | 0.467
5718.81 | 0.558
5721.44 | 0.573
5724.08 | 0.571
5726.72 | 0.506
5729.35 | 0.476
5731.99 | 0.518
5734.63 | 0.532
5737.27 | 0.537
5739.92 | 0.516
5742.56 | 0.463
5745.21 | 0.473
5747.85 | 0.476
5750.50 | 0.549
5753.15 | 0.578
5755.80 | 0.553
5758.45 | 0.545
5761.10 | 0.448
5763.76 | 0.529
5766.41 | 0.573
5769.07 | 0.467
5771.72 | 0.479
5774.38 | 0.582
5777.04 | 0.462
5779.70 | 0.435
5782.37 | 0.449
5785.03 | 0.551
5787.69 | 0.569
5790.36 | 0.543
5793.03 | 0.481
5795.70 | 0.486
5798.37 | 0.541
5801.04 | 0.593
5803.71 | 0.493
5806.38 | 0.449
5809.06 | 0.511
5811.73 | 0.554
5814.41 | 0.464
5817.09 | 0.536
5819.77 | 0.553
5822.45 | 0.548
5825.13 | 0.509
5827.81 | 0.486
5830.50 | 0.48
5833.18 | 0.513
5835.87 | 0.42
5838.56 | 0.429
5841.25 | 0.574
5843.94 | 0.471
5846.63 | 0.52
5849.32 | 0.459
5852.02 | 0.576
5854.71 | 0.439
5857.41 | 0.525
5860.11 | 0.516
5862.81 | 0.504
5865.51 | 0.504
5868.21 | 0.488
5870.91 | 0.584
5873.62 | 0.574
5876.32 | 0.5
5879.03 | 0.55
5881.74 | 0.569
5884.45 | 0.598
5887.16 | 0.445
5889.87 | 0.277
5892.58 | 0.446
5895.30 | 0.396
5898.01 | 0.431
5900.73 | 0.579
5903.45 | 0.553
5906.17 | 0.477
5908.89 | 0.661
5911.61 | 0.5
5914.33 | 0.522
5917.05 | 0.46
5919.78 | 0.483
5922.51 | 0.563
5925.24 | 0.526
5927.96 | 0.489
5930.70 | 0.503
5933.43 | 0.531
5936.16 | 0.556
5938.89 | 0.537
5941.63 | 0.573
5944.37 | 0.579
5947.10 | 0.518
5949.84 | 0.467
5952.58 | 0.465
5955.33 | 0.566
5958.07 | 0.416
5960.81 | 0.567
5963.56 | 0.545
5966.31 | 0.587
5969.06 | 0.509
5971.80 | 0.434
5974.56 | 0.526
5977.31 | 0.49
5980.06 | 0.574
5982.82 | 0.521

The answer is 5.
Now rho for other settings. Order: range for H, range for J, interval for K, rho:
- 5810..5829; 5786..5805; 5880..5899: 1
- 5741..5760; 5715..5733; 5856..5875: 4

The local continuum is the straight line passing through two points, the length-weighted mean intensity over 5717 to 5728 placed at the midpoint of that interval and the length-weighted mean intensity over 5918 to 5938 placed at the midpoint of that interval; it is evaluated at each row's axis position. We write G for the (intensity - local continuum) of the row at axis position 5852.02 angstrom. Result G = 0.05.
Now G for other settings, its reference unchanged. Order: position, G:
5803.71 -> -0.04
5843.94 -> -0.06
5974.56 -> 0.01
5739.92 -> -0.03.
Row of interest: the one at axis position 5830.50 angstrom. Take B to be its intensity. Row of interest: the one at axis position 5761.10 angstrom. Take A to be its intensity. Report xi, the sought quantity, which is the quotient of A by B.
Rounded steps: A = 0.448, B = 0.48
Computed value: 0.93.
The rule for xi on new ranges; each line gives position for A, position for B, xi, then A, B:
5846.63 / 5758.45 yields 0.95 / 0.52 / 0.545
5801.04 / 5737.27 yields 1.10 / 0.593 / 0.537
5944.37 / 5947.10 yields 1.12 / 0.579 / 0.518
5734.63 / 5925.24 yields 1.01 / 0.532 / 0.526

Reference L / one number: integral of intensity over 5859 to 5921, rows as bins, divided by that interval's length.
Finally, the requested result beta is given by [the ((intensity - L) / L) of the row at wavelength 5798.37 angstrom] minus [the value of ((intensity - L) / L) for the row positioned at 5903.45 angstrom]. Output -0.02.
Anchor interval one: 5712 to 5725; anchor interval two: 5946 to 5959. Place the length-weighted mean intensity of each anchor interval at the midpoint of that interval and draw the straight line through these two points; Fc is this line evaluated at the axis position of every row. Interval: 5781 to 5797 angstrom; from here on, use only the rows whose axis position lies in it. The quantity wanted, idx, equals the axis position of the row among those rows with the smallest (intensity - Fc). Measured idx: 5782.37 angstrom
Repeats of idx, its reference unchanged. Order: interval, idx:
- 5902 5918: 5917.05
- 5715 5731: 5716.18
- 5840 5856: 5854.71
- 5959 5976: 5971.80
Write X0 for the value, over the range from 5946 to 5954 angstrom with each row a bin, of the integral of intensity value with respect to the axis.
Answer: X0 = 3.86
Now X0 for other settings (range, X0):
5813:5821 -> 4.14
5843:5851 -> 3.90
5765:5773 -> 4.06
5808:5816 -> 4.08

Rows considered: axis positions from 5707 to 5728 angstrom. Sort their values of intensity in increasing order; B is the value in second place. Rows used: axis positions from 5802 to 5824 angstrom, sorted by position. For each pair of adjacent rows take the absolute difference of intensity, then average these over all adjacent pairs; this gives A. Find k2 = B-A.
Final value 0.46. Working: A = 0.048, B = 0.506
